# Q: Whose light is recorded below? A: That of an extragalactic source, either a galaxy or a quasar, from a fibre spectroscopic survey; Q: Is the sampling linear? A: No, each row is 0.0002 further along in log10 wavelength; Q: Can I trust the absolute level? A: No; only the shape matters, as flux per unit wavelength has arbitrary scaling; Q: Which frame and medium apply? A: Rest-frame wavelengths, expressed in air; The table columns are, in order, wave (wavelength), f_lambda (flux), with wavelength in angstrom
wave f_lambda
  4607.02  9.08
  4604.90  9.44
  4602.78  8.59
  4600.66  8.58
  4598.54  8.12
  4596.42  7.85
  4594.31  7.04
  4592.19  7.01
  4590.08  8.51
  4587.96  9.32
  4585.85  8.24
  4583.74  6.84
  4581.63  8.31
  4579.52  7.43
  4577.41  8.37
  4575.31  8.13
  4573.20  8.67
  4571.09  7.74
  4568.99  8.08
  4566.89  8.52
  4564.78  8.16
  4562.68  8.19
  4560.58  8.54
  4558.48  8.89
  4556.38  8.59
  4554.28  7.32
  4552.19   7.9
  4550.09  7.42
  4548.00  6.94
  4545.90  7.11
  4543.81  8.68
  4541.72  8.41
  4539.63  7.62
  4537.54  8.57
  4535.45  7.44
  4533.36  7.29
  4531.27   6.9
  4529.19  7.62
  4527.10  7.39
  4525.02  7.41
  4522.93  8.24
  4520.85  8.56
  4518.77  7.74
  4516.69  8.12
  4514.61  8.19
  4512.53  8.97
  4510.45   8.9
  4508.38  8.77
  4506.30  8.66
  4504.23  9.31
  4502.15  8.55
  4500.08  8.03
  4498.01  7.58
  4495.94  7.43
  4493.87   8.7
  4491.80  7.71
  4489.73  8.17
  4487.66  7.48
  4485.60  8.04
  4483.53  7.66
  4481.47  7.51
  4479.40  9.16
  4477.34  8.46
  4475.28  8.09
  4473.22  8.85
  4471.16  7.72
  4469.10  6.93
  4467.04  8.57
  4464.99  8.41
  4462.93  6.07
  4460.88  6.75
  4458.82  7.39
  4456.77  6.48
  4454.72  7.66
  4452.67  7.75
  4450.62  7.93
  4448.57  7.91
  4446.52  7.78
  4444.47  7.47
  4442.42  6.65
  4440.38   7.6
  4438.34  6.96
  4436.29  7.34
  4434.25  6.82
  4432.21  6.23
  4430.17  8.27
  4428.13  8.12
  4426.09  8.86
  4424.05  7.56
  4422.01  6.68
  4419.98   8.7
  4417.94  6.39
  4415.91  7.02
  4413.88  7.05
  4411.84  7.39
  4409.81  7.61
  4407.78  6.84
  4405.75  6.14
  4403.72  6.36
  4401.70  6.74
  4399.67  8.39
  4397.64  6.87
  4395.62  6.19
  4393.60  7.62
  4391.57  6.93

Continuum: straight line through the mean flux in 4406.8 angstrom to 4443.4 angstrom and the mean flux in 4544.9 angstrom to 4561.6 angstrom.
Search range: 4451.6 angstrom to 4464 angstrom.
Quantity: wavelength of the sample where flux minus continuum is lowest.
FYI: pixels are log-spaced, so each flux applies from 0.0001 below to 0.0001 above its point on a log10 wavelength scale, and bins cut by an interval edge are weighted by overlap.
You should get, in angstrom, 4462.93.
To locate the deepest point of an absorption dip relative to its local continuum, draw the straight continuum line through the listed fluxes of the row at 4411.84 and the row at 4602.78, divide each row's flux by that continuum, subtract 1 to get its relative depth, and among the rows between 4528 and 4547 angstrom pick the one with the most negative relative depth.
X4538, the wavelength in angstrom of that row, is 4531.27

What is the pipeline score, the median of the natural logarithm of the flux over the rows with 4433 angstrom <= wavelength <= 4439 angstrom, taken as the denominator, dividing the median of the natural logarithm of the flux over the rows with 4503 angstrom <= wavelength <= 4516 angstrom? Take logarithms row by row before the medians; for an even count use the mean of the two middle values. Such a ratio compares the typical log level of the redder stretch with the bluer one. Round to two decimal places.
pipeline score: 1.12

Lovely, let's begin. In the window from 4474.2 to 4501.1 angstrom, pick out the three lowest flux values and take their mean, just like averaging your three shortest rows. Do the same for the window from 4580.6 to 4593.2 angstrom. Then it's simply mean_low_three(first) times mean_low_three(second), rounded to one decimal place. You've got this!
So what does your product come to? 55.0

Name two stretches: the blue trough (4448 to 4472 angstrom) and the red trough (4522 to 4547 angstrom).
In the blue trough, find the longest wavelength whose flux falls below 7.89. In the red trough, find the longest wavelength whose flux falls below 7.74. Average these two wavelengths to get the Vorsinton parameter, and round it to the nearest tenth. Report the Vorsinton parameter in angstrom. 4508.5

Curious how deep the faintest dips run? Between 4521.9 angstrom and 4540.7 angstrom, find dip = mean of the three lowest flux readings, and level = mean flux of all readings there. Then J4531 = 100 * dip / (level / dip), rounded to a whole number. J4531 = 680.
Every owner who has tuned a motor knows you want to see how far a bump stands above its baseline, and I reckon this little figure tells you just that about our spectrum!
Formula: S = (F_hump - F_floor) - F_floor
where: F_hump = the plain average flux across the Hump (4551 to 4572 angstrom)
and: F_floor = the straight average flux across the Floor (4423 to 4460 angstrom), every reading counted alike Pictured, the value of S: -6.8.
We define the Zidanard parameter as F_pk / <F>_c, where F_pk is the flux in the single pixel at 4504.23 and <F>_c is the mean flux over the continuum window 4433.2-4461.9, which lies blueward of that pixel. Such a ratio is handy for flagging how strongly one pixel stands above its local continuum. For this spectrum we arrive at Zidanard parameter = 1.3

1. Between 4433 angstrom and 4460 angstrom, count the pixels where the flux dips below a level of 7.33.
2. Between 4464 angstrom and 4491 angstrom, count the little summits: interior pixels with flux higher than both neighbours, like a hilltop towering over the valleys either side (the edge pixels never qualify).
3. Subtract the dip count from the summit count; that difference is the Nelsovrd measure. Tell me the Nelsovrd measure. 0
